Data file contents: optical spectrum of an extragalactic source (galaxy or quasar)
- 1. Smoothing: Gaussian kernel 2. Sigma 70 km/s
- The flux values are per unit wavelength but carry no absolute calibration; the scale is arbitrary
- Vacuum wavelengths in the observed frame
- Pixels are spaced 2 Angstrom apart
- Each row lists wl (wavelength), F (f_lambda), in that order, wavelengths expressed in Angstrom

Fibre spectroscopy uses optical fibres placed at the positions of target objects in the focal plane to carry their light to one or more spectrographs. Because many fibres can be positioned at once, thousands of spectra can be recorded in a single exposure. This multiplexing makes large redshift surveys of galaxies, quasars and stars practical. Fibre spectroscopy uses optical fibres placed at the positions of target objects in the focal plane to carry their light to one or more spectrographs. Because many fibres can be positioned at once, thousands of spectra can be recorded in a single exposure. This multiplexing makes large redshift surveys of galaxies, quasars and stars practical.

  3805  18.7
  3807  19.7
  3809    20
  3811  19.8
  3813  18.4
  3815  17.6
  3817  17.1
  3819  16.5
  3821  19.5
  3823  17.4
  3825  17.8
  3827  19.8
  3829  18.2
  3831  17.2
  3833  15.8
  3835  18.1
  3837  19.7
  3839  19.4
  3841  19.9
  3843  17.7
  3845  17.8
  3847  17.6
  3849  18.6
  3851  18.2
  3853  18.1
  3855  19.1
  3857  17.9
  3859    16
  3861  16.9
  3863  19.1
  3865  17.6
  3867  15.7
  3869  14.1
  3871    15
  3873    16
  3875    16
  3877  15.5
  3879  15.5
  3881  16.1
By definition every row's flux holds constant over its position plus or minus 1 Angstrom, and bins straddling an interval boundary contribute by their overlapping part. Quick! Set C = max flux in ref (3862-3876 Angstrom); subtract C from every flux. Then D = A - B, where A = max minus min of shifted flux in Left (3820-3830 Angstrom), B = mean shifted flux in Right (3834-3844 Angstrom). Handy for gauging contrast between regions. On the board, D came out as 2.5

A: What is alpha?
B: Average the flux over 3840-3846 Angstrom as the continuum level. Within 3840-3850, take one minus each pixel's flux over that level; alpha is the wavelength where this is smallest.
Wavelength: 3841 Angstrom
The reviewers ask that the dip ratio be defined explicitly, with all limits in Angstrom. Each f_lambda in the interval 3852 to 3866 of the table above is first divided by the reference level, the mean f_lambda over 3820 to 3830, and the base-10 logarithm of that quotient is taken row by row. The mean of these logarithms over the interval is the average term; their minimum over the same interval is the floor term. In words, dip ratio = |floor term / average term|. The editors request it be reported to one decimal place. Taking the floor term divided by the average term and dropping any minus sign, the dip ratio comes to 3.5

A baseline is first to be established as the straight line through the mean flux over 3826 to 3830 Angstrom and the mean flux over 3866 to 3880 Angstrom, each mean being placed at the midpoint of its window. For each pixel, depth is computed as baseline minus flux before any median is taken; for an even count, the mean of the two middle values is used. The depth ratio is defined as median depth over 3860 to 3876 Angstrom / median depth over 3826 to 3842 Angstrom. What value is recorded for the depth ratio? 3.0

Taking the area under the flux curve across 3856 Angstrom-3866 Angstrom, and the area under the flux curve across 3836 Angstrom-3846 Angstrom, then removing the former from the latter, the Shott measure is 14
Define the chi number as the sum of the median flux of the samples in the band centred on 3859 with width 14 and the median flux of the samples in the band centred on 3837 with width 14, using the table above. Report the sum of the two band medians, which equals 36.0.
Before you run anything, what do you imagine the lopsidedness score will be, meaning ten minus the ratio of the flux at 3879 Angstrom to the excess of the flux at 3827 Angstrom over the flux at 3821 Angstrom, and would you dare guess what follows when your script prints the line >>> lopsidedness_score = -42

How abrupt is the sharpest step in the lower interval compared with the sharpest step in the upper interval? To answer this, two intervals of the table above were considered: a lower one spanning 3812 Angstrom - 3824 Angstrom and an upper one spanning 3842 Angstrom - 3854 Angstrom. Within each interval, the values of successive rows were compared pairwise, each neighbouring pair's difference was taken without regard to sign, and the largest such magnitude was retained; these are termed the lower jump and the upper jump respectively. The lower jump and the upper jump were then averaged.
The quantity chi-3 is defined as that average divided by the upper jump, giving 2.00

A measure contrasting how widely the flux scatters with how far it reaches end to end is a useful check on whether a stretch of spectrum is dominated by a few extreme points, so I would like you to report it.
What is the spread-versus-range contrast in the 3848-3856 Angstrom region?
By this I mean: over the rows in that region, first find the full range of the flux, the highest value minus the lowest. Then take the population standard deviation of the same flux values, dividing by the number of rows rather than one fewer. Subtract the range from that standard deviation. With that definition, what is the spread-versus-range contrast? -0.6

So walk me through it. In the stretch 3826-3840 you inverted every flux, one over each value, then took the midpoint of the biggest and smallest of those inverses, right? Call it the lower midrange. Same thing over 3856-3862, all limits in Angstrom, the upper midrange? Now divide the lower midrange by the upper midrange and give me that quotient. 0.96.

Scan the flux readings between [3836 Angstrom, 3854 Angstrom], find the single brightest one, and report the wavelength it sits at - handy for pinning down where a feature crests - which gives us 3841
